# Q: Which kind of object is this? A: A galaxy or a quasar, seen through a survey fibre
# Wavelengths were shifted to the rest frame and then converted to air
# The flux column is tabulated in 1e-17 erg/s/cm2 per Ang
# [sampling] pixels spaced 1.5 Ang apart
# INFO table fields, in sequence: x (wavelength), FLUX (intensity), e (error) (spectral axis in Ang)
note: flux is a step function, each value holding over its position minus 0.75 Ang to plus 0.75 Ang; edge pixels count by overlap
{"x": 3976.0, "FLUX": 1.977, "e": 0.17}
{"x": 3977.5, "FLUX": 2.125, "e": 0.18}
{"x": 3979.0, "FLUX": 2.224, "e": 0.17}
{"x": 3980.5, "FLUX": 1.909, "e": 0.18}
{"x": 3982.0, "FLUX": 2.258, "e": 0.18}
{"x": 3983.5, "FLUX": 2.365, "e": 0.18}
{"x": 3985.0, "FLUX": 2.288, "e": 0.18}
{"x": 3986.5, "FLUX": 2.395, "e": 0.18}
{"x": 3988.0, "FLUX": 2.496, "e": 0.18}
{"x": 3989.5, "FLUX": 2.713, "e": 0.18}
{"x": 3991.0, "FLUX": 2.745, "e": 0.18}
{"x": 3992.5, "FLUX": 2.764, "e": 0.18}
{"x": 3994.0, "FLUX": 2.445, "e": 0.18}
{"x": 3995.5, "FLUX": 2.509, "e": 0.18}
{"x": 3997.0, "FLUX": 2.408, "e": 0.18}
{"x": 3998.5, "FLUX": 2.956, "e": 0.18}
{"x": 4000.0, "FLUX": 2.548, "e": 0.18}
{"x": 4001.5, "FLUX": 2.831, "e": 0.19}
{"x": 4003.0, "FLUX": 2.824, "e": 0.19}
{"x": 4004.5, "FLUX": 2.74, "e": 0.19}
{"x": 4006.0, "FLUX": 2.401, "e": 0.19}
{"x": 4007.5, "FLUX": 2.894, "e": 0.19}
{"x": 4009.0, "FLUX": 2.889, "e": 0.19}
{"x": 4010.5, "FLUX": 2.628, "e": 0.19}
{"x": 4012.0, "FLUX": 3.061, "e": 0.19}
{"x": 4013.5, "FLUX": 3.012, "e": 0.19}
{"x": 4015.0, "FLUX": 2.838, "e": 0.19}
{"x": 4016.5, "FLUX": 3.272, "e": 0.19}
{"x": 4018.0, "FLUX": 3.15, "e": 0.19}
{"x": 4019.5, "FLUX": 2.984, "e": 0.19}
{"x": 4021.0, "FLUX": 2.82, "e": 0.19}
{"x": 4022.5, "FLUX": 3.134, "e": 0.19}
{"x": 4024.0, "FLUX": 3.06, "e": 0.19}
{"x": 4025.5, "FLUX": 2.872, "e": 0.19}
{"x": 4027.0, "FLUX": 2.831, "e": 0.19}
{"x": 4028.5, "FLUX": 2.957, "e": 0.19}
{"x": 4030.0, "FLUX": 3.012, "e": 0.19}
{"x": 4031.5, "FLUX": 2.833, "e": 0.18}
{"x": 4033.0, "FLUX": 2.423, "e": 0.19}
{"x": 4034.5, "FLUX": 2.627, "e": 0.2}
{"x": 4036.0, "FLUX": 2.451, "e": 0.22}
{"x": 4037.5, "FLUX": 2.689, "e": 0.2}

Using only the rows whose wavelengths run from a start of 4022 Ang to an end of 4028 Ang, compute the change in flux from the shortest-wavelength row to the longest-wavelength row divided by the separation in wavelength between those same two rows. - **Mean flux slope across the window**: -0.07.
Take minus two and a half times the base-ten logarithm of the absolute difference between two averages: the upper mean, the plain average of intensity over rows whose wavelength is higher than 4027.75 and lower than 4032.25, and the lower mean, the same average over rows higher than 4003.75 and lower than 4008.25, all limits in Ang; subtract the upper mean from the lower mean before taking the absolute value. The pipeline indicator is 1.5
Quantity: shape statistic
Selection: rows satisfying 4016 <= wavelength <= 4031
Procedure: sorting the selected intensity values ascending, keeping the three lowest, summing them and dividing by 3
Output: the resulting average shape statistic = 2.8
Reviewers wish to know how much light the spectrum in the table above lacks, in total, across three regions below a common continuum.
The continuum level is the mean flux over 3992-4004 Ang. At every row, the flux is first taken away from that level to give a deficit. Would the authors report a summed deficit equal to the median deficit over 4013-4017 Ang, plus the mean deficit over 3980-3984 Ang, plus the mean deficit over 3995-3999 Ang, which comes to 0.2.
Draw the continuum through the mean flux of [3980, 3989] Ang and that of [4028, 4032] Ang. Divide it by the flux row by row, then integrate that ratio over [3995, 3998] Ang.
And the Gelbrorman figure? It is 3.0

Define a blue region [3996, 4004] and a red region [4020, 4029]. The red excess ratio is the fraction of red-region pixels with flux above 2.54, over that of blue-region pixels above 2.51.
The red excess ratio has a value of 1.25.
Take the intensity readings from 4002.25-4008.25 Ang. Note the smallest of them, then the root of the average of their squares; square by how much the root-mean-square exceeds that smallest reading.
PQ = 0.10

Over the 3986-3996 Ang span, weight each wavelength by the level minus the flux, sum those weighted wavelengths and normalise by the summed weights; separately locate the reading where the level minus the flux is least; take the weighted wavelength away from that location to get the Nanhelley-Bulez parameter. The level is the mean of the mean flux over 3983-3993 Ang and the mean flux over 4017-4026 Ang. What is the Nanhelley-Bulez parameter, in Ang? 1.8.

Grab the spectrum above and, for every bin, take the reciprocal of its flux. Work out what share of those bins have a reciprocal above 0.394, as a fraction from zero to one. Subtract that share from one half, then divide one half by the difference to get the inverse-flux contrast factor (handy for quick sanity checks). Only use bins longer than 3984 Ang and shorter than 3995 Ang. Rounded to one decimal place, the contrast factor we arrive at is -7.0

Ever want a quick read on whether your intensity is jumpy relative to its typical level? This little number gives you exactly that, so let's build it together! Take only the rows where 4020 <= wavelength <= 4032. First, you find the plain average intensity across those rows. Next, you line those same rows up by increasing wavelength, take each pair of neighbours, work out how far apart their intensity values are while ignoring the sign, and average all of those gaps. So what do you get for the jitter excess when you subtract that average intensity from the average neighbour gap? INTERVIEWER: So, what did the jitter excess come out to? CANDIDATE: -2.80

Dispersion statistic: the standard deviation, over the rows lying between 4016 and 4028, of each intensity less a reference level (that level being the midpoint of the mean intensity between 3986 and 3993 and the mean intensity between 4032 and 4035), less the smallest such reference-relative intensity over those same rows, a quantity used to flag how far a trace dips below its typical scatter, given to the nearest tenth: -0.1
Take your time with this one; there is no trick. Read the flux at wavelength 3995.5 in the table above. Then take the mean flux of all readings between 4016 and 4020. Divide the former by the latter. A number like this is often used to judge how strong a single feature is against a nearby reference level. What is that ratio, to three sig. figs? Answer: 0.800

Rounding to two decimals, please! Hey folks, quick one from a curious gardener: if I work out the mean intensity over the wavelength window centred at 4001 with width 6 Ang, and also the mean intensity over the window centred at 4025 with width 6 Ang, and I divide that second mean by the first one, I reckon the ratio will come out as 1.07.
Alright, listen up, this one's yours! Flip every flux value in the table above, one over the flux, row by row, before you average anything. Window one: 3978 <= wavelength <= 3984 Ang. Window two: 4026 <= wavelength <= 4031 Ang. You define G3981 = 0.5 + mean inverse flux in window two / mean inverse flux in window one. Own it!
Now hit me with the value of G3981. 1.24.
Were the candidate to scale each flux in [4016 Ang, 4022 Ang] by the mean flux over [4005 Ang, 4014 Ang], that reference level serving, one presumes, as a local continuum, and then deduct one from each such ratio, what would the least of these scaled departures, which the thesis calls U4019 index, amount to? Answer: 0.00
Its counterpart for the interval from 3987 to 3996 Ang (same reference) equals -0.13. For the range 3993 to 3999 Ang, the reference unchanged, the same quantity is -0.14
